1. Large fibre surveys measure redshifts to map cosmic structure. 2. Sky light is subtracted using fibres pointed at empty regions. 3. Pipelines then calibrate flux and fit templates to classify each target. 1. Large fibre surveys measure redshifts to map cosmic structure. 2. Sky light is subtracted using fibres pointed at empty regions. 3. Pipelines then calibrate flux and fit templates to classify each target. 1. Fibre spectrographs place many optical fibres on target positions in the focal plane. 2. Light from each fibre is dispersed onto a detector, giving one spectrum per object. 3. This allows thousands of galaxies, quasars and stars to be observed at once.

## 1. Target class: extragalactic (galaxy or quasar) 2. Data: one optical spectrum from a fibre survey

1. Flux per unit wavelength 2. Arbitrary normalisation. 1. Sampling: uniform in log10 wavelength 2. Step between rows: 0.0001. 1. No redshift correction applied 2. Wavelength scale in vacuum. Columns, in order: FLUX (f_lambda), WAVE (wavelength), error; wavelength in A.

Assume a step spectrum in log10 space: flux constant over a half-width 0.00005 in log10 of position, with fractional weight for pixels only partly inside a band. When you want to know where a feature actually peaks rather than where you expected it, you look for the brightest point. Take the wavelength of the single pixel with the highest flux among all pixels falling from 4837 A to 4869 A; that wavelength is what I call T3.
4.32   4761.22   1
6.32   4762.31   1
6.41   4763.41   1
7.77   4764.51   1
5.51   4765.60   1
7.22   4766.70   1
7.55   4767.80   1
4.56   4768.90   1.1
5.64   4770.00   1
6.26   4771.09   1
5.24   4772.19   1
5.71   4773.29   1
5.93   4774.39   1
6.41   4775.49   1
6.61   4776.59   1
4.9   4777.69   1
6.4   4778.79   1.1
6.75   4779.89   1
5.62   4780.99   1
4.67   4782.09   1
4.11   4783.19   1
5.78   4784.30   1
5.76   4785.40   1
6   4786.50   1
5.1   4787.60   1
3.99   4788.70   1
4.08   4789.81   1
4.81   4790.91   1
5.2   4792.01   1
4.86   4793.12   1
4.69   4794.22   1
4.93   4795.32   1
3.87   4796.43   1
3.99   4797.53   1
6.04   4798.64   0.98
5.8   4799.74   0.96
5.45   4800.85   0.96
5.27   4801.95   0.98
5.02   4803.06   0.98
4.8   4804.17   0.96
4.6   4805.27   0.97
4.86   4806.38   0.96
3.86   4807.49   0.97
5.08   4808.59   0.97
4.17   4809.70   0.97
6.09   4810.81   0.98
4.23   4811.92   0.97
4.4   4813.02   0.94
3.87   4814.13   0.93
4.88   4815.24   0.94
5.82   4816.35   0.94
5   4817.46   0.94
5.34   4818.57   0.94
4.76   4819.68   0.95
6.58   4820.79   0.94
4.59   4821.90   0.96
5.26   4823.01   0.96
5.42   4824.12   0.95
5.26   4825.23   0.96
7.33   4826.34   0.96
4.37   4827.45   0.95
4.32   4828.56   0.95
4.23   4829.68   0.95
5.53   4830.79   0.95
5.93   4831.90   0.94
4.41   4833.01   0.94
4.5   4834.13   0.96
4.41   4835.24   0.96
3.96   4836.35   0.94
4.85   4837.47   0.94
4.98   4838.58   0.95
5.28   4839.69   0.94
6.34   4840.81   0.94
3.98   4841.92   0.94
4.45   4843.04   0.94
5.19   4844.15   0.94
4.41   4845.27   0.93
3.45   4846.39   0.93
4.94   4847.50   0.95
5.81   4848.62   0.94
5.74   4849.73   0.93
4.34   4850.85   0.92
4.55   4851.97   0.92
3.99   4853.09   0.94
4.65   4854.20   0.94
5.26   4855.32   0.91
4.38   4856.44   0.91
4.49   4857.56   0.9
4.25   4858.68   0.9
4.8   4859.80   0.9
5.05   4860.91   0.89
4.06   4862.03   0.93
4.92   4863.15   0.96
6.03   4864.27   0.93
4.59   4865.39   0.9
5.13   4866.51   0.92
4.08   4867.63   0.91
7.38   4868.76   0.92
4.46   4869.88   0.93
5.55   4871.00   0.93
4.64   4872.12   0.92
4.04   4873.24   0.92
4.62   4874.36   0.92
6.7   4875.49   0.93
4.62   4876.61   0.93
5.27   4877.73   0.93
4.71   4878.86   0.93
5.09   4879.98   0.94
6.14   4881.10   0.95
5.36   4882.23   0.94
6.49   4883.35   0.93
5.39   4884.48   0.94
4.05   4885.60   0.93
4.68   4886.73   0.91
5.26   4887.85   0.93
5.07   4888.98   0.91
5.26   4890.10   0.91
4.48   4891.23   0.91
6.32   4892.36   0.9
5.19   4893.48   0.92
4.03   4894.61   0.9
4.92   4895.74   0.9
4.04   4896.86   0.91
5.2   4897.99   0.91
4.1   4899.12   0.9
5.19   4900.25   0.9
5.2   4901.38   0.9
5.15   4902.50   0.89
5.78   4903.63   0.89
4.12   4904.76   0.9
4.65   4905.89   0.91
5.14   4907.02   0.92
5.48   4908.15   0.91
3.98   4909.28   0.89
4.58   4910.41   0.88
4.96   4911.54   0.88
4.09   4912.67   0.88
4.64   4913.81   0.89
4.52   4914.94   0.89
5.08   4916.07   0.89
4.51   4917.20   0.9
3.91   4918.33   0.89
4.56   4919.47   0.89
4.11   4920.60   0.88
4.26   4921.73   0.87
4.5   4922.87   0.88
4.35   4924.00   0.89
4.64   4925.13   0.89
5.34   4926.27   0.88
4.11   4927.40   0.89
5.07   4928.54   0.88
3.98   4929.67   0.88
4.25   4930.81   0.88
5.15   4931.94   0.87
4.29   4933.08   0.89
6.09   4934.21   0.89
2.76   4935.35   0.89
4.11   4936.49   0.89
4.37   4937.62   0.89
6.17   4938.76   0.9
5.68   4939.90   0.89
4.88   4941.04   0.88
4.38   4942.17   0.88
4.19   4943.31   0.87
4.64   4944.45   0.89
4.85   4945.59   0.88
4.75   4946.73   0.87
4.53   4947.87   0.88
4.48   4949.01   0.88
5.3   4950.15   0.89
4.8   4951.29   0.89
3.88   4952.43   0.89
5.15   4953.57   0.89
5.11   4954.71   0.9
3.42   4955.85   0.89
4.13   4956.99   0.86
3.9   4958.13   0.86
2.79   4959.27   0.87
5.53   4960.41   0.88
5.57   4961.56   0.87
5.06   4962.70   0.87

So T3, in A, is 4868.76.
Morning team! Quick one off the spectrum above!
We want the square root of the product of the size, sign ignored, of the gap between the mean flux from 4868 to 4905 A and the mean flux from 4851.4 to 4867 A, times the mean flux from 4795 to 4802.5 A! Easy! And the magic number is 1.39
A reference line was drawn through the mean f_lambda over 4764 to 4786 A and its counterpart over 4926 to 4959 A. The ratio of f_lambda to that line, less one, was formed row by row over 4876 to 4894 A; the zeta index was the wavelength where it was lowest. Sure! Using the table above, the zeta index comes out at 4885.60 A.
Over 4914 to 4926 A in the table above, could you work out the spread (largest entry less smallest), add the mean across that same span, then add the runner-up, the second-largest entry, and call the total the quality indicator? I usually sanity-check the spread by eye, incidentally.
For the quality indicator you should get 10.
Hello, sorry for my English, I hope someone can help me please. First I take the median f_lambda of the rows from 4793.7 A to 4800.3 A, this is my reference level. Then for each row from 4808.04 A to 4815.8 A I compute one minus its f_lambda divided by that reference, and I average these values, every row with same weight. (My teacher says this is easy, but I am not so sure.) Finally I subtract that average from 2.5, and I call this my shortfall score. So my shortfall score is 2.47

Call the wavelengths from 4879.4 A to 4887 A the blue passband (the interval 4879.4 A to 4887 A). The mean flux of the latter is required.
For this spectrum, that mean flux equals 5.3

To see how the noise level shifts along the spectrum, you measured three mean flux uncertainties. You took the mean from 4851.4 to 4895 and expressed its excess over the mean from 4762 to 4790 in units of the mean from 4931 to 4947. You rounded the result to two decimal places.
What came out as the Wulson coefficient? -0.10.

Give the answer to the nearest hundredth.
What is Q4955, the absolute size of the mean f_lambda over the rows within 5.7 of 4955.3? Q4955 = 4.40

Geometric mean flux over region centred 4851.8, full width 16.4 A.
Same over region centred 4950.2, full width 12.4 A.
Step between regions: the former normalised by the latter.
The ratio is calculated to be 1.01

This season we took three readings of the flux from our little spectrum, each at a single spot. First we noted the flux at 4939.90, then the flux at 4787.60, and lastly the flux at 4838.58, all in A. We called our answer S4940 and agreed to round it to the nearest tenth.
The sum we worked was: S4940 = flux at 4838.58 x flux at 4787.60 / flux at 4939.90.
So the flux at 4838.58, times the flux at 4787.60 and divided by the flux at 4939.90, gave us 4.5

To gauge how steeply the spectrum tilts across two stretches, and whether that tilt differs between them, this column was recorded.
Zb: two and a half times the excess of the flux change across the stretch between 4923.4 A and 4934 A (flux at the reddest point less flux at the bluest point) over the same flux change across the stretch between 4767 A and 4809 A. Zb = 6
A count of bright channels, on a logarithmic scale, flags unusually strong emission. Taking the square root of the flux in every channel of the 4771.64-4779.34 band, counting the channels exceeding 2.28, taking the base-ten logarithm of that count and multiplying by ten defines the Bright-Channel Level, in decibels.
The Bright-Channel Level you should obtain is 8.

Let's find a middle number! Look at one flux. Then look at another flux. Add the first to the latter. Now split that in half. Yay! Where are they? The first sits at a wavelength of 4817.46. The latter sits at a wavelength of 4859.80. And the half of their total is 4.9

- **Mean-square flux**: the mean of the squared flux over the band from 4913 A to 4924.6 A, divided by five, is 4.0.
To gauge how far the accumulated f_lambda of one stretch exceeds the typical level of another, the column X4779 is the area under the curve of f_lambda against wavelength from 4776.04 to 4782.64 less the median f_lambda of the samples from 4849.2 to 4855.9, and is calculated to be 33.9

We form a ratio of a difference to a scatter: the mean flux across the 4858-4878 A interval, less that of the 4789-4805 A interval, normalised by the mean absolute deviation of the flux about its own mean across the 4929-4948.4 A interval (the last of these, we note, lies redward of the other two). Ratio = 0.2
